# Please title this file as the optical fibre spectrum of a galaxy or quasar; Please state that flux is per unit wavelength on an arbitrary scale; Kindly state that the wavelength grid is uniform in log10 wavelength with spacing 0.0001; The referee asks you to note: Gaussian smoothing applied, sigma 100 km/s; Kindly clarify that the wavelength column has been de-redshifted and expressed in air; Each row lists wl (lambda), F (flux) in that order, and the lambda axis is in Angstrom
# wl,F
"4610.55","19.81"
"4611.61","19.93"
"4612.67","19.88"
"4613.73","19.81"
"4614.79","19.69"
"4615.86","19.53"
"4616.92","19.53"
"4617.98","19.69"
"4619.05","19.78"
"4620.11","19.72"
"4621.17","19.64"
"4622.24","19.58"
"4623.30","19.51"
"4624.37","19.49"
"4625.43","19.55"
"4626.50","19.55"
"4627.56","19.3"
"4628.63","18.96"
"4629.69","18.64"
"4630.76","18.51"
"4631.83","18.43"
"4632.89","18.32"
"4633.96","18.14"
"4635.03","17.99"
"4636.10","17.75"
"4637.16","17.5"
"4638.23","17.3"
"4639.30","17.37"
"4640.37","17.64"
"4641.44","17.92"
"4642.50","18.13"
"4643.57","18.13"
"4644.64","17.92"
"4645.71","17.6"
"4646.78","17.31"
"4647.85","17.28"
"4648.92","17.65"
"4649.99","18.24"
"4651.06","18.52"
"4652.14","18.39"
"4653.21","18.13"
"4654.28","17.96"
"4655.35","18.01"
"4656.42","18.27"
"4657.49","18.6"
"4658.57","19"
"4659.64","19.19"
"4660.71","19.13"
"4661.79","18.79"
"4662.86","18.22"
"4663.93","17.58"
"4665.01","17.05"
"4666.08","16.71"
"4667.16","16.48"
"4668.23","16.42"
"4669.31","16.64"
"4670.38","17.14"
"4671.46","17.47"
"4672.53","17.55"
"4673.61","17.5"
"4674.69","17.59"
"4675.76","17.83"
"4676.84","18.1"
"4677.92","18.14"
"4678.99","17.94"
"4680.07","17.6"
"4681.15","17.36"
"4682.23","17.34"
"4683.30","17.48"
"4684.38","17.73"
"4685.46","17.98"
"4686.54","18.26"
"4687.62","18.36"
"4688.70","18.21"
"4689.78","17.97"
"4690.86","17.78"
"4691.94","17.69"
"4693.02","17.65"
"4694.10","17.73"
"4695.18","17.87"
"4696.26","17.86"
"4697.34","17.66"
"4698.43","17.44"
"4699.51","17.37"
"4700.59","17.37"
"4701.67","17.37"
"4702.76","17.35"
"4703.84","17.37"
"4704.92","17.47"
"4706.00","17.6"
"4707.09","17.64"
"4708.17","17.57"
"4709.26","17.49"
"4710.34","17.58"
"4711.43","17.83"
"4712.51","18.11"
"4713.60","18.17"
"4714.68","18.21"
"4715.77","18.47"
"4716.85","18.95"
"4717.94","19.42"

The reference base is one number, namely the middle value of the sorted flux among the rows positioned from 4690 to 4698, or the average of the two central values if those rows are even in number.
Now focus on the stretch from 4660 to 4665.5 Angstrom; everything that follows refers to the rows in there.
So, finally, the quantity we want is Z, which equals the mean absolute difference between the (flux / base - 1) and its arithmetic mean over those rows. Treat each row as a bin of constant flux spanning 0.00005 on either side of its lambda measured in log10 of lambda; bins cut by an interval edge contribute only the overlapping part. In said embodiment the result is 0.038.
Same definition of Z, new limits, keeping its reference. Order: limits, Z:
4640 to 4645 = 0.008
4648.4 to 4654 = 0.013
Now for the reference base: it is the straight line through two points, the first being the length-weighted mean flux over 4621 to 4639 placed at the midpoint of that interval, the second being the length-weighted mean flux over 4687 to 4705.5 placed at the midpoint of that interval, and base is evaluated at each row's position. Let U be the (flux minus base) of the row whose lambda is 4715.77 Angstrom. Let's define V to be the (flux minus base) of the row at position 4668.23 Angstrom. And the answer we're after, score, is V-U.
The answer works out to -2.8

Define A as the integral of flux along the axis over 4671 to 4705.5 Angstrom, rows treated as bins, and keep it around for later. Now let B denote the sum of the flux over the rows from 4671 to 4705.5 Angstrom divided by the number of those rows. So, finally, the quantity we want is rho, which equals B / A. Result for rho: 0.029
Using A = 611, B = 17.7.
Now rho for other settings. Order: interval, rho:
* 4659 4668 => 0.111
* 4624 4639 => 0.067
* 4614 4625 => 0.091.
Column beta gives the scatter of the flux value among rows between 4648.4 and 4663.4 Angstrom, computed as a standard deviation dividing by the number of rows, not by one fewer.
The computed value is 0.4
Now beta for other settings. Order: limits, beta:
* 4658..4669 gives 1.1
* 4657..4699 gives 0.6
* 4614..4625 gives 0.1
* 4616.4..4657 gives 0.8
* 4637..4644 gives 0.3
